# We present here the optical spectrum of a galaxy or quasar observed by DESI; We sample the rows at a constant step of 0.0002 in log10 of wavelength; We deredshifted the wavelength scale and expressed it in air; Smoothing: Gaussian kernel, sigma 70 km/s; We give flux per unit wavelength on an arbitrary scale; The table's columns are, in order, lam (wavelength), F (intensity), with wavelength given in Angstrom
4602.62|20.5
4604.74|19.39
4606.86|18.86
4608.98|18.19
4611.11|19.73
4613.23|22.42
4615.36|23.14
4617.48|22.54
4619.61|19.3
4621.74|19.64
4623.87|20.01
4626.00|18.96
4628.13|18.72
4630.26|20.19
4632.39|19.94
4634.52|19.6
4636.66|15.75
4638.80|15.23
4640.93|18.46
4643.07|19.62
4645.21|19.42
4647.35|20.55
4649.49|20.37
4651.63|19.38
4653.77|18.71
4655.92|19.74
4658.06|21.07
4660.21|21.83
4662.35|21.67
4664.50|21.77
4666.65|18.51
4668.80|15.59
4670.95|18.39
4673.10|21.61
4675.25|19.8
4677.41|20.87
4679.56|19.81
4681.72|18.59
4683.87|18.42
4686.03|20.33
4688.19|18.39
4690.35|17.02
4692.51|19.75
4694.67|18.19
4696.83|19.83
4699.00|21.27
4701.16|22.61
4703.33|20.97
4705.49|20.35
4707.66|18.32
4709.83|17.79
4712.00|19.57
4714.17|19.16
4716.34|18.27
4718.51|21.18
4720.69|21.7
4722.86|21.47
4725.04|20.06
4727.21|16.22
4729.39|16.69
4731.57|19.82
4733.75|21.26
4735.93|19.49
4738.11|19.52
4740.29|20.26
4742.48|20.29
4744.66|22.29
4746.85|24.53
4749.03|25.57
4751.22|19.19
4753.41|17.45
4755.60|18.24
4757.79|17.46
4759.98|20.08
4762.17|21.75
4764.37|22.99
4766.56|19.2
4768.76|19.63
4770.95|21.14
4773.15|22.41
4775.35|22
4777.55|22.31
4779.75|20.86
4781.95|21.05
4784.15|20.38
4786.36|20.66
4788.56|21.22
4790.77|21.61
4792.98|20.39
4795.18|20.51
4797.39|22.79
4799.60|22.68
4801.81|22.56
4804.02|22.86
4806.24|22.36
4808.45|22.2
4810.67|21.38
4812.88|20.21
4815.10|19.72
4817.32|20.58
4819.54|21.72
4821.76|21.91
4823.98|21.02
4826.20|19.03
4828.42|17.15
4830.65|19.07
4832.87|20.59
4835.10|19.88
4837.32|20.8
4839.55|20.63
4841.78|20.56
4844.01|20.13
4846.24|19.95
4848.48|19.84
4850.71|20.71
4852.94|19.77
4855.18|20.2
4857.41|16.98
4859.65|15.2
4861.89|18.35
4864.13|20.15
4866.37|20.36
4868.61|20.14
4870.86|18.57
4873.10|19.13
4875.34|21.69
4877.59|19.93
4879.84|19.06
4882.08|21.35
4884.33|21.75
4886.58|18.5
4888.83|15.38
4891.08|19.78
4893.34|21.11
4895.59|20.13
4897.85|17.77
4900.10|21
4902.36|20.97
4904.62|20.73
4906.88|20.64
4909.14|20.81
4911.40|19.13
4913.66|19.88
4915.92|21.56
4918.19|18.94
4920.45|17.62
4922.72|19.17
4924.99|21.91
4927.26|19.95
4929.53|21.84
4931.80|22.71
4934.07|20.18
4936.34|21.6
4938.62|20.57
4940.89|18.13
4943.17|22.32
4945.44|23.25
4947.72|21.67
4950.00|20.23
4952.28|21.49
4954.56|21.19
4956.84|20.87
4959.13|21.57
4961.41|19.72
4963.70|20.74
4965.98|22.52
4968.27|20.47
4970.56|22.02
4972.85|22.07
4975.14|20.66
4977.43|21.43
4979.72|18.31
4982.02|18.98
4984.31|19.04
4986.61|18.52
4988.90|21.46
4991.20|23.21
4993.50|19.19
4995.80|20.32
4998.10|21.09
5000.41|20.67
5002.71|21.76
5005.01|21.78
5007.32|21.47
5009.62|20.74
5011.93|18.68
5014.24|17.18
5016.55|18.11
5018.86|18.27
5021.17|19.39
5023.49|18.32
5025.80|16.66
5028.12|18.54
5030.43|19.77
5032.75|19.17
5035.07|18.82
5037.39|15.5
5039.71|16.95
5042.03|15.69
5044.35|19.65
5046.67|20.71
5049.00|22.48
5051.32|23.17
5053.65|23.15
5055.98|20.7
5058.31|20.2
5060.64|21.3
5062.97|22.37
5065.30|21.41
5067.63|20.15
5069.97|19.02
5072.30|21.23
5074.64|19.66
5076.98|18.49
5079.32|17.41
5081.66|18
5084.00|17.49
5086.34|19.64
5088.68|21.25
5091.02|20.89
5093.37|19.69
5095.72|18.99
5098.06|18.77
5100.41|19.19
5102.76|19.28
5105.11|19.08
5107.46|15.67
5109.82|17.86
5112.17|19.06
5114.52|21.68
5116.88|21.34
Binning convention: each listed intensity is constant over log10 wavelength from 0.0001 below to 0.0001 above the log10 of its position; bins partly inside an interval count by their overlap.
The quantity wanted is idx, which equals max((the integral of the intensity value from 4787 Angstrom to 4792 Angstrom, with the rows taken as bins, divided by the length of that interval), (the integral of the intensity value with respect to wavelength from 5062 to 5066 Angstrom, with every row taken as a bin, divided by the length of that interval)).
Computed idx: 21.9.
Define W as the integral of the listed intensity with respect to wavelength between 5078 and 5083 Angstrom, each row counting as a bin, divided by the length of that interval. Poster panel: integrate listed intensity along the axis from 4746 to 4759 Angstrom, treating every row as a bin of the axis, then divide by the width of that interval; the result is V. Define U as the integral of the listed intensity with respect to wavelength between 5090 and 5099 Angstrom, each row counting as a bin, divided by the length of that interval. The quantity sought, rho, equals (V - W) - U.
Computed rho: -17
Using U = 19.6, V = 20.33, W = 17.7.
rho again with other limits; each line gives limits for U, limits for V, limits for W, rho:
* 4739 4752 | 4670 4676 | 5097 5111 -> -20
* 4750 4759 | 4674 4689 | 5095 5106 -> -18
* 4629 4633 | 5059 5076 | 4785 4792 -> -20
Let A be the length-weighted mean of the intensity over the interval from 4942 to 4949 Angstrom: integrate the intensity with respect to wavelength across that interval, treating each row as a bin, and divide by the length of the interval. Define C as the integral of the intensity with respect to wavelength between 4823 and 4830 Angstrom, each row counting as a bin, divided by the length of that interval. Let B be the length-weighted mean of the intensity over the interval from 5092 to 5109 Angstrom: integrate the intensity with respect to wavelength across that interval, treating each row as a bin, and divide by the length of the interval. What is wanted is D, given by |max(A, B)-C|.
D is 3.3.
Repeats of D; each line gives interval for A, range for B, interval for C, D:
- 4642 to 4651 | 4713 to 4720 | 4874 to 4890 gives 0.3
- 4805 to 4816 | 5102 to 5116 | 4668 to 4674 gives 2.6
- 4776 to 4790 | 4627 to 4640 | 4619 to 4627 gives 1.6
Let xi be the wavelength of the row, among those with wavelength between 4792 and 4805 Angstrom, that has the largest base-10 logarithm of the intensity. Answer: 4804.02 Angstrom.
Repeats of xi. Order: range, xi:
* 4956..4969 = 4965.98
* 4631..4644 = 4632.39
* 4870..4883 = 4875.34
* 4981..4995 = 4991.20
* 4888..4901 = 4893.34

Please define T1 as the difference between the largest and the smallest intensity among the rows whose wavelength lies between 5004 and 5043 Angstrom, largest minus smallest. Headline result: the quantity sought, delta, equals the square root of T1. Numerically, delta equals 2.51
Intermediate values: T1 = 6.3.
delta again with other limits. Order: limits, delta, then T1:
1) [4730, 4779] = 2.85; 8.1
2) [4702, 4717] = 1.78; 3.2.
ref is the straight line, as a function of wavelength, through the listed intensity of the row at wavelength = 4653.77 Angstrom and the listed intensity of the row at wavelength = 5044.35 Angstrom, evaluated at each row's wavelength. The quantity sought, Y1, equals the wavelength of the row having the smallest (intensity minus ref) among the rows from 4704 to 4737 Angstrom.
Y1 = 4727.21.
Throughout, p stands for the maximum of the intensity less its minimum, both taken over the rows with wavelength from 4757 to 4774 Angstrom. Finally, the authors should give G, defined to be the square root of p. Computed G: 2.4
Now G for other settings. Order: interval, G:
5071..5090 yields 2.0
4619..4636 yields 1.2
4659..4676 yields 2.5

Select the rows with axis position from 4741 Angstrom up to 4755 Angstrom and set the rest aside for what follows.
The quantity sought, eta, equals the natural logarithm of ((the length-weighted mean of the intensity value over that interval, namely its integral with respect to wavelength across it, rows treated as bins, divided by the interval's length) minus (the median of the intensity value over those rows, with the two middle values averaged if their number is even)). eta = -2.3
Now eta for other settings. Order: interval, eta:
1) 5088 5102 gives -1.2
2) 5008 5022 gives -1.1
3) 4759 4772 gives -1.6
